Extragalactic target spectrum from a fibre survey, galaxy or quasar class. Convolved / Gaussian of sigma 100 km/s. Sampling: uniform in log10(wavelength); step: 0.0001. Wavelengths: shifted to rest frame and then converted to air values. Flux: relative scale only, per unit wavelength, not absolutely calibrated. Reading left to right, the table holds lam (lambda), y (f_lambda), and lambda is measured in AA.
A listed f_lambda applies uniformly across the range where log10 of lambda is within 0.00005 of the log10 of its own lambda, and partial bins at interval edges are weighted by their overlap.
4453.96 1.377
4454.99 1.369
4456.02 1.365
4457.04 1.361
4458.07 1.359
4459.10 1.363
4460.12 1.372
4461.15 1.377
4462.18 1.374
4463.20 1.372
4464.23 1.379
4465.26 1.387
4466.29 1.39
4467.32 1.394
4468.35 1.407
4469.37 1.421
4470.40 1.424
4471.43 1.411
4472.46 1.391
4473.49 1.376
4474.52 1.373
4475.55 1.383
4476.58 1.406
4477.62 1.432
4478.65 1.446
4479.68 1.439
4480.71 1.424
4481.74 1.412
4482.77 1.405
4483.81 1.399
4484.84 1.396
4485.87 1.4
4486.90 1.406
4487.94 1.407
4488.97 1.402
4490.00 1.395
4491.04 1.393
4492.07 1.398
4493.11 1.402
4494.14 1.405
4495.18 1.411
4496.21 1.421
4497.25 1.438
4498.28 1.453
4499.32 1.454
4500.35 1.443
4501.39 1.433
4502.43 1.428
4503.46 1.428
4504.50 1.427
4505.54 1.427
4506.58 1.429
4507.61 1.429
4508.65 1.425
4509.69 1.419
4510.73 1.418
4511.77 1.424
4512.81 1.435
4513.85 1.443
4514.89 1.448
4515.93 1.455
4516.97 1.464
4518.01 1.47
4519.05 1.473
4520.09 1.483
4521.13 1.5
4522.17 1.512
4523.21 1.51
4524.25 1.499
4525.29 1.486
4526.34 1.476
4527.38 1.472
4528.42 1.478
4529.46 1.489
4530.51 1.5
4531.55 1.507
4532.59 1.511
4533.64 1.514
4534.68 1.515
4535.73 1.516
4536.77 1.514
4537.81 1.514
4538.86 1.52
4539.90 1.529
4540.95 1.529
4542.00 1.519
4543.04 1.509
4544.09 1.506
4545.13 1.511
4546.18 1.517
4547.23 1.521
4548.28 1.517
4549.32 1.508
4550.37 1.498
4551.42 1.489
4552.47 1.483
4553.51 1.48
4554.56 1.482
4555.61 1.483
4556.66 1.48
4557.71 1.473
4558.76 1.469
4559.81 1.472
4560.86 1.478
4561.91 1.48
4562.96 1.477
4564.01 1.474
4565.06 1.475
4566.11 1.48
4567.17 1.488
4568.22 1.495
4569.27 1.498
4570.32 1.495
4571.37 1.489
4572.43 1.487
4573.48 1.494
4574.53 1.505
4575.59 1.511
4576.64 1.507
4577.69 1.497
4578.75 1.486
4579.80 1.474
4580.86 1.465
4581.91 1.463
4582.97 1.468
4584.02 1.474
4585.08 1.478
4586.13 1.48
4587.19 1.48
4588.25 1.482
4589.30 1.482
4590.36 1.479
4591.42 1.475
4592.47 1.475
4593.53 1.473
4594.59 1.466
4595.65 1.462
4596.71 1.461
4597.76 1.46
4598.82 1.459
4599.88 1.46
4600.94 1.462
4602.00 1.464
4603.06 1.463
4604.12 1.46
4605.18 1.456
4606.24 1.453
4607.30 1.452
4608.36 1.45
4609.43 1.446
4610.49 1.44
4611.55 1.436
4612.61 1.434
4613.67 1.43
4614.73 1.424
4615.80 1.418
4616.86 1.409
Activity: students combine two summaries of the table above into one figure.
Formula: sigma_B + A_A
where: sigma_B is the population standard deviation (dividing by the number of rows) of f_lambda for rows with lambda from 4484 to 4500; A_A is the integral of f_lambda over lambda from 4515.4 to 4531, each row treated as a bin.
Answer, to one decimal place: 23.2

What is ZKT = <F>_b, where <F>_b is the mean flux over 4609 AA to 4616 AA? 1.43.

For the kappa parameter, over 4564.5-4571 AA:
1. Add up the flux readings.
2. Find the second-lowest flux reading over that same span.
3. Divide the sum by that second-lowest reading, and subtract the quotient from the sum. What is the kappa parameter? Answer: 2.90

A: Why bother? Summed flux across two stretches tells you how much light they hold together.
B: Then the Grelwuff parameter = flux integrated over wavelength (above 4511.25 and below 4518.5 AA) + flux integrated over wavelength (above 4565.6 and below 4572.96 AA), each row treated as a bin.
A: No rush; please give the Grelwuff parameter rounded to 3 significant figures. 21.5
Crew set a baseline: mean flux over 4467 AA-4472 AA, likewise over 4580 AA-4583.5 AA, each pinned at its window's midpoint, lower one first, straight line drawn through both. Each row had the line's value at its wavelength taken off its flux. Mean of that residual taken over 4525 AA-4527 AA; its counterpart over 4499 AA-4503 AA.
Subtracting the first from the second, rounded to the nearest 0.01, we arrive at -0.03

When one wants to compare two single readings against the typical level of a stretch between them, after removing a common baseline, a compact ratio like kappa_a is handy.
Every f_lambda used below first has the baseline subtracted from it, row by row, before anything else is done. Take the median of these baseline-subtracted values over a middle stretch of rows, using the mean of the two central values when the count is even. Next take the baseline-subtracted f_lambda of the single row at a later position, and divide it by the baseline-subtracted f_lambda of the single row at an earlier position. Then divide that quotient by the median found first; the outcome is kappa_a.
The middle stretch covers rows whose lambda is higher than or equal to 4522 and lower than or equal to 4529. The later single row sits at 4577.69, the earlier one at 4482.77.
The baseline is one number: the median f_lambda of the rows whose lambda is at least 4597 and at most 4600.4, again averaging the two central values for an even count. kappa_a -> -26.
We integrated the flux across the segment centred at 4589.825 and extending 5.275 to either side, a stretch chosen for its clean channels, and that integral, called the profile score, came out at 15.6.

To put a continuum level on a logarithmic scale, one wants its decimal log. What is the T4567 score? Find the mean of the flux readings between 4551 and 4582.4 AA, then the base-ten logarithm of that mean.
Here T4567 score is 0.172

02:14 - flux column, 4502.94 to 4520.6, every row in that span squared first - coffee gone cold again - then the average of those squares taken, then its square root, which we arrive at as 1.44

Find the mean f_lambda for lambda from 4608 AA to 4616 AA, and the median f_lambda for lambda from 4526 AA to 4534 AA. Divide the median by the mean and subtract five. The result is -3.96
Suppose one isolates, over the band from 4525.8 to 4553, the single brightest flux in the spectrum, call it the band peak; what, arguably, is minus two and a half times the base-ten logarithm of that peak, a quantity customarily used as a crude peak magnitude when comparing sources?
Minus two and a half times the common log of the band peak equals -0.46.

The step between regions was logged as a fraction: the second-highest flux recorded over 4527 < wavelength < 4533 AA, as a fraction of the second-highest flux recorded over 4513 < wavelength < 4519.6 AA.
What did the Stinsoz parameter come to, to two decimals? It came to 1.03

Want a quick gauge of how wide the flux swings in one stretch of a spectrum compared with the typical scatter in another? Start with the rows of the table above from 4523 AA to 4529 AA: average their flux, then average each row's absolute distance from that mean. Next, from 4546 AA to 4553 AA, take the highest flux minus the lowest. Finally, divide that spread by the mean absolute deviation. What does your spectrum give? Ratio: 3.2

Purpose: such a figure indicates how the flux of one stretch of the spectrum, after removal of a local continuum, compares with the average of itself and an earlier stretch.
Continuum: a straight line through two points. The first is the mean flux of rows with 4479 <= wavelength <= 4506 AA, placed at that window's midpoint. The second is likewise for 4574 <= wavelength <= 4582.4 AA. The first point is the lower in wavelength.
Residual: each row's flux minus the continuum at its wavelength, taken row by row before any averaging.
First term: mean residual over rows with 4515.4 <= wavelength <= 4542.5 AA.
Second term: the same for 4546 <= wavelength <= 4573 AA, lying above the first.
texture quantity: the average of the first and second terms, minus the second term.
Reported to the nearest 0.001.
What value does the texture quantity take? 0.018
